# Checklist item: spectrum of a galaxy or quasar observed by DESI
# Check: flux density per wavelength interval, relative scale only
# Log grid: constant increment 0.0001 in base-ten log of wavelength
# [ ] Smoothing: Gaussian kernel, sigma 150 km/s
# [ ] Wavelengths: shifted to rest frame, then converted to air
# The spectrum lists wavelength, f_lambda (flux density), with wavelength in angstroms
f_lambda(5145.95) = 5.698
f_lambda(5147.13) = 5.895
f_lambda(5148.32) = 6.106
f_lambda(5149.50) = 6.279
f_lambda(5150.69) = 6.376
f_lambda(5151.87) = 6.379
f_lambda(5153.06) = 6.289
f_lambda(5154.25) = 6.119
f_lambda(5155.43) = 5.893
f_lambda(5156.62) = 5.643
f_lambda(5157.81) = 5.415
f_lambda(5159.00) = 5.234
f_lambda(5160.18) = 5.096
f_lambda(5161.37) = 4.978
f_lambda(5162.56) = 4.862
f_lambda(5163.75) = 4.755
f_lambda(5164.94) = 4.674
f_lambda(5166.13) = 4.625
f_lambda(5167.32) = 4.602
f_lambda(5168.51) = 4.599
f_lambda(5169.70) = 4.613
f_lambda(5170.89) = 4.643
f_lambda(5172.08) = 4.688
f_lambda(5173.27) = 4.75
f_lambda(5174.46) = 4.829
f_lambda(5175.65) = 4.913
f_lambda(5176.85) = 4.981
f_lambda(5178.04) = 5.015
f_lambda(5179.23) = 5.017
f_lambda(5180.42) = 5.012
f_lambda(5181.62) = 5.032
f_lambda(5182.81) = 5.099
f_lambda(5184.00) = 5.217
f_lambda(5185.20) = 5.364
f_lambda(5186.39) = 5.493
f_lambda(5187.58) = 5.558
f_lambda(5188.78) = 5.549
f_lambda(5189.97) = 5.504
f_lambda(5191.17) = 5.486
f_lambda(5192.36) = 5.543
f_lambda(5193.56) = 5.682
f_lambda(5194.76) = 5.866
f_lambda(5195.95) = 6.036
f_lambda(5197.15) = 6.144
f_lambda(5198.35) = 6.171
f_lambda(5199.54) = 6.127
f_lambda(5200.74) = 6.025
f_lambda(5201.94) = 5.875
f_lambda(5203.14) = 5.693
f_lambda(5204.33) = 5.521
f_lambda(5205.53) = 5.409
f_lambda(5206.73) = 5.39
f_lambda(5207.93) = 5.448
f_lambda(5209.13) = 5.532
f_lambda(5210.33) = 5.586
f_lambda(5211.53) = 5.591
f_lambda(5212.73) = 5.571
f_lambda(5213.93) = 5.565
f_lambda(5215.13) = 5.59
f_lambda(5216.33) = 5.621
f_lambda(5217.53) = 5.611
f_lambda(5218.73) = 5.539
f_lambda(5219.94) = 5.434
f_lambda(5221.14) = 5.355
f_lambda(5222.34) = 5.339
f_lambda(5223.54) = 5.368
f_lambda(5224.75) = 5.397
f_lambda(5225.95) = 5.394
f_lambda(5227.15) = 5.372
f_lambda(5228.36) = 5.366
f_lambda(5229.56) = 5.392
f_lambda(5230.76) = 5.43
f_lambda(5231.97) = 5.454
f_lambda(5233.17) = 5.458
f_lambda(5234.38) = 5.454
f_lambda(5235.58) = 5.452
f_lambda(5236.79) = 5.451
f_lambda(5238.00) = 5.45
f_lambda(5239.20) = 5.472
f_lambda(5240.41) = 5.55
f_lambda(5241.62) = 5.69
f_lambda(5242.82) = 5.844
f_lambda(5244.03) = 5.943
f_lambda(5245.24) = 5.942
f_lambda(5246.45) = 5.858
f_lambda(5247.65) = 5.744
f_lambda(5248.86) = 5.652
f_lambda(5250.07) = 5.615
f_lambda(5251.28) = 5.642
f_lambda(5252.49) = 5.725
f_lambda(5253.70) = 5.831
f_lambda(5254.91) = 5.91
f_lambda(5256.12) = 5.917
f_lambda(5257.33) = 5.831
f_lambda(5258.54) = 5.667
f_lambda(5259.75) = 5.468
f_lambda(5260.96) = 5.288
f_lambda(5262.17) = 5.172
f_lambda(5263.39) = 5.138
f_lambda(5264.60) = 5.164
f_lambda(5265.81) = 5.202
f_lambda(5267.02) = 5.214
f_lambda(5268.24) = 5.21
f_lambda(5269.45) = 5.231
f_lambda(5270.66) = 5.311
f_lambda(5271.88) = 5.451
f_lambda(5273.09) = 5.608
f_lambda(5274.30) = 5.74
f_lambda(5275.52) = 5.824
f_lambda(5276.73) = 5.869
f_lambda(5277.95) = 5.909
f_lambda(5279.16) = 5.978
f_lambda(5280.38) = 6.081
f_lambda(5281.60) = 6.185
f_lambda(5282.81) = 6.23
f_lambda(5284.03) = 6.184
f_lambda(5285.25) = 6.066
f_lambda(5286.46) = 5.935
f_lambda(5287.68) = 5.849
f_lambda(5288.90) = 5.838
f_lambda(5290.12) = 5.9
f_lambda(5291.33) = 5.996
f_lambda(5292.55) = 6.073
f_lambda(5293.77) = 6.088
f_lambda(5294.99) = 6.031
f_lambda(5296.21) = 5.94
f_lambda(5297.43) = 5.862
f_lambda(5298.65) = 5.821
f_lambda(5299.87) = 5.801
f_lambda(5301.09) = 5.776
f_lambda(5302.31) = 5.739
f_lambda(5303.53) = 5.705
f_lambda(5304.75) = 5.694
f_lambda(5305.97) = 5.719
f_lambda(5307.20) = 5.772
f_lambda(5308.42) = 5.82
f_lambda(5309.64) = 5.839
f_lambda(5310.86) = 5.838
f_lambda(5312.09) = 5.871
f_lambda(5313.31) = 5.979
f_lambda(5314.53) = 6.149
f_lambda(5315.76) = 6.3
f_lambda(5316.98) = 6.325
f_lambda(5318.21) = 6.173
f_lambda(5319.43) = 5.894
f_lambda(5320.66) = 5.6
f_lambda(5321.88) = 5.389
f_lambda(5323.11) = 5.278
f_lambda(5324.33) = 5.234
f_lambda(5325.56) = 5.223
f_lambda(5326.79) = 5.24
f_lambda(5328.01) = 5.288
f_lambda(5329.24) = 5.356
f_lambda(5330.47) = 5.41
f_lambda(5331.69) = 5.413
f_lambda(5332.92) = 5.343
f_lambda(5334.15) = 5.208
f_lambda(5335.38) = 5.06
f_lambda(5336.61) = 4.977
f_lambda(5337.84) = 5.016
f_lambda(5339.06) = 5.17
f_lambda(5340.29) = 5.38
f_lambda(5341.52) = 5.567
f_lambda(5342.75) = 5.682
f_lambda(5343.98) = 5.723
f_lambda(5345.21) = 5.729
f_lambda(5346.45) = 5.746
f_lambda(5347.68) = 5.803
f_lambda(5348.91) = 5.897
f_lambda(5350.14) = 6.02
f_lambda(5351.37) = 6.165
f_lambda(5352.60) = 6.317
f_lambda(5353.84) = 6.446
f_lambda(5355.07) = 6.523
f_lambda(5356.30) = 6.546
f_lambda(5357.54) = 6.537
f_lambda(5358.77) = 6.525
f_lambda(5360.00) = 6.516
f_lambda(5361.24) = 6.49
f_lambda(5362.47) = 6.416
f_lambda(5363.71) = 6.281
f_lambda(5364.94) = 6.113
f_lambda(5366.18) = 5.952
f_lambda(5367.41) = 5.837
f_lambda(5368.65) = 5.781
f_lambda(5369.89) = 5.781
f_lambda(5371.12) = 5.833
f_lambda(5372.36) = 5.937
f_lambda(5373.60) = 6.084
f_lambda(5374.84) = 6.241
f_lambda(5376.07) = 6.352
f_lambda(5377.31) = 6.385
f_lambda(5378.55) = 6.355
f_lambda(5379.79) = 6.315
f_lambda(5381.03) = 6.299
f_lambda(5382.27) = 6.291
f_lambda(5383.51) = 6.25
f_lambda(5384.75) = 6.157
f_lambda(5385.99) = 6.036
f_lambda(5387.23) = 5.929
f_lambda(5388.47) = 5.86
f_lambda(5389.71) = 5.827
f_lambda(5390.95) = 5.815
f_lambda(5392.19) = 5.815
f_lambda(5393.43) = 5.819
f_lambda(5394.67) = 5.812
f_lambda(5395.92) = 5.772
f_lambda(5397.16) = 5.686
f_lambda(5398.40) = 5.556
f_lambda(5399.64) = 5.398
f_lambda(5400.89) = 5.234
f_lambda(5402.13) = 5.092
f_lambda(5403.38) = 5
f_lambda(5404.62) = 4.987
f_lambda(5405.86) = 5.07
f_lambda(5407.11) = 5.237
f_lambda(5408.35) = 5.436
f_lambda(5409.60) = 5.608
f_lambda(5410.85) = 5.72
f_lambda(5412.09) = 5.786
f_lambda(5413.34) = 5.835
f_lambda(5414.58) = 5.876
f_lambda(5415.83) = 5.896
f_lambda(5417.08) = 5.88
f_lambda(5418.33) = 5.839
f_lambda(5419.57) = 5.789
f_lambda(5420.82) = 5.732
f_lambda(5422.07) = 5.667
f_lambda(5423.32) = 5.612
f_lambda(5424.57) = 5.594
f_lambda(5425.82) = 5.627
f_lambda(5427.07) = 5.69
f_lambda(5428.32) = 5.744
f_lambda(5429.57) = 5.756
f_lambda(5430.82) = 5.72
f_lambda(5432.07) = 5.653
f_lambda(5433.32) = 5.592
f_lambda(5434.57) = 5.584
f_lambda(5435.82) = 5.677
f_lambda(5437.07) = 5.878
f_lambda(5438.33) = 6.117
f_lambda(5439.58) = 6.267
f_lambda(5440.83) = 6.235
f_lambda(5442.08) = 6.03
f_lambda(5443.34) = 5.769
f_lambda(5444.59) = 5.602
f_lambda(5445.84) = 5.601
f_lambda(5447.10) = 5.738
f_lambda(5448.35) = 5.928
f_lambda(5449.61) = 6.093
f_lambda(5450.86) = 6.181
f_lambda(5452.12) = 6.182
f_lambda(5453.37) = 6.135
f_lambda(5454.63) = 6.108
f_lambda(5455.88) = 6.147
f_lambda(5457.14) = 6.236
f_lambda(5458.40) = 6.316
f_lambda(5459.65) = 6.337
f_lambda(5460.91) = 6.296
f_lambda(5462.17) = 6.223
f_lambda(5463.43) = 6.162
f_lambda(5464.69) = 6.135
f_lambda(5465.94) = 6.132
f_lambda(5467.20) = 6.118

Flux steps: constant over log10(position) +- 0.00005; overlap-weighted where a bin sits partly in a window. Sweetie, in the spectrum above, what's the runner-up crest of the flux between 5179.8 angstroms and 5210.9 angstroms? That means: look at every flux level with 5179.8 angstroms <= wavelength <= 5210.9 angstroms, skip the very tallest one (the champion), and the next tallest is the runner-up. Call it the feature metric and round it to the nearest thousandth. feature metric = 6.144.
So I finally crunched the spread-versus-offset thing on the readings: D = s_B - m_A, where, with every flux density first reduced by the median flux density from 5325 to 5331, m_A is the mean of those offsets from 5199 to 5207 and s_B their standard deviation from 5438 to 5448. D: -0.2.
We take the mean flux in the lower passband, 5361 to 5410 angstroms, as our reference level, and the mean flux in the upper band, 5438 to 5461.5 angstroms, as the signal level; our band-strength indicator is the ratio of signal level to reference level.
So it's 1.04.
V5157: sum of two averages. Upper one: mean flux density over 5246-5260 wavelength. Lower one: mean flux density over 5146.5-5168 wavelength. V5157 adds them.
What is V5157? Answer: 11.3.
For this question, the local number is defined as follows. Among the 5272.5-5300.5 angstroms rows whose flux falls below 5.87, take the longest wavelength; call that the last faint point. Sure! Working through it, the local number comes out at 5299.87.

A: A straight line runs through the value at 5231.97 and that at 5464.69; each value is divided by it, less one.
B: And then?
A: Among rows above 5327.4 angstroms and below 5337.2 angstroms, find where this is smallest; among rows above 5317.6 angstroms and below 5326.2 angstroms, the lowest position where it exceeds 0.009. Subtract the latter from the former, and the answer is 18.4 angstroms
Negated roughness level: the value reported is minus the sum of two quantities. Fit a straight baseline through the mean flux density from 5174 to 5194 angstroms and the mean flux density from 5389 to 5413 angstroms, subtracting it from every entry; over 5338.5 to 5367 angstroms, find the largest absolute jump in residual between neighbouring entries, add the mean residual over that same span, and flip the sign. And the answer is -0.82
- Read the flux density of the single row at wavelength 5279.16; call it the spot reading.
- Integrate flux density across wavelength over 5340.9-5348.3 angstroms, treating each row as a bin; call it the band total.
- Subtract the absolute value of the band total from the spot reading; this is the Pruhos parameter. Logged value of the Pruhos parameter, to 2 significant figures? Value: -36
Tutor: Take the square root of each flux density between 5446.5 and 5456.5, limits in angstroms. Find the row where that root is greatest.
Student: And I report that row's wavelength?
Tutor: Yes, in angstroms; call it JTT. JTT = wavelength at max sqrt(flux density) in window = 5452.12 angstroms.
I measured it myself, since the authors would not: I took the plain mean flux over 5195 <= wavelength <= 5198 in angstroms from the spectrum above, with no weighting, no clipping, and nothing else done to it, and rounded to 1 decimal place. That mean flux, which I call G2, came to 6.1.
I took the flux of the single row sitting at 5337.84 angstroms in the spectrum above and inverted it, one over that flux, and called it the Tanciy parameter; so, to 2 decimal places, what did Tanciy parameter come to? 0.20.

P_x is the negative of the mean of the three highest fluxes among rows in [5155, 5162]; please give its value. -5.7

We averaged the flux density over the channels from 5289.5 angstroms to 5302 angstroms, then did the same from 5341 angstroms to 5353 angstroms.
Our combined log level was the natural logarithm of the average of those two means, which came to 1.77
